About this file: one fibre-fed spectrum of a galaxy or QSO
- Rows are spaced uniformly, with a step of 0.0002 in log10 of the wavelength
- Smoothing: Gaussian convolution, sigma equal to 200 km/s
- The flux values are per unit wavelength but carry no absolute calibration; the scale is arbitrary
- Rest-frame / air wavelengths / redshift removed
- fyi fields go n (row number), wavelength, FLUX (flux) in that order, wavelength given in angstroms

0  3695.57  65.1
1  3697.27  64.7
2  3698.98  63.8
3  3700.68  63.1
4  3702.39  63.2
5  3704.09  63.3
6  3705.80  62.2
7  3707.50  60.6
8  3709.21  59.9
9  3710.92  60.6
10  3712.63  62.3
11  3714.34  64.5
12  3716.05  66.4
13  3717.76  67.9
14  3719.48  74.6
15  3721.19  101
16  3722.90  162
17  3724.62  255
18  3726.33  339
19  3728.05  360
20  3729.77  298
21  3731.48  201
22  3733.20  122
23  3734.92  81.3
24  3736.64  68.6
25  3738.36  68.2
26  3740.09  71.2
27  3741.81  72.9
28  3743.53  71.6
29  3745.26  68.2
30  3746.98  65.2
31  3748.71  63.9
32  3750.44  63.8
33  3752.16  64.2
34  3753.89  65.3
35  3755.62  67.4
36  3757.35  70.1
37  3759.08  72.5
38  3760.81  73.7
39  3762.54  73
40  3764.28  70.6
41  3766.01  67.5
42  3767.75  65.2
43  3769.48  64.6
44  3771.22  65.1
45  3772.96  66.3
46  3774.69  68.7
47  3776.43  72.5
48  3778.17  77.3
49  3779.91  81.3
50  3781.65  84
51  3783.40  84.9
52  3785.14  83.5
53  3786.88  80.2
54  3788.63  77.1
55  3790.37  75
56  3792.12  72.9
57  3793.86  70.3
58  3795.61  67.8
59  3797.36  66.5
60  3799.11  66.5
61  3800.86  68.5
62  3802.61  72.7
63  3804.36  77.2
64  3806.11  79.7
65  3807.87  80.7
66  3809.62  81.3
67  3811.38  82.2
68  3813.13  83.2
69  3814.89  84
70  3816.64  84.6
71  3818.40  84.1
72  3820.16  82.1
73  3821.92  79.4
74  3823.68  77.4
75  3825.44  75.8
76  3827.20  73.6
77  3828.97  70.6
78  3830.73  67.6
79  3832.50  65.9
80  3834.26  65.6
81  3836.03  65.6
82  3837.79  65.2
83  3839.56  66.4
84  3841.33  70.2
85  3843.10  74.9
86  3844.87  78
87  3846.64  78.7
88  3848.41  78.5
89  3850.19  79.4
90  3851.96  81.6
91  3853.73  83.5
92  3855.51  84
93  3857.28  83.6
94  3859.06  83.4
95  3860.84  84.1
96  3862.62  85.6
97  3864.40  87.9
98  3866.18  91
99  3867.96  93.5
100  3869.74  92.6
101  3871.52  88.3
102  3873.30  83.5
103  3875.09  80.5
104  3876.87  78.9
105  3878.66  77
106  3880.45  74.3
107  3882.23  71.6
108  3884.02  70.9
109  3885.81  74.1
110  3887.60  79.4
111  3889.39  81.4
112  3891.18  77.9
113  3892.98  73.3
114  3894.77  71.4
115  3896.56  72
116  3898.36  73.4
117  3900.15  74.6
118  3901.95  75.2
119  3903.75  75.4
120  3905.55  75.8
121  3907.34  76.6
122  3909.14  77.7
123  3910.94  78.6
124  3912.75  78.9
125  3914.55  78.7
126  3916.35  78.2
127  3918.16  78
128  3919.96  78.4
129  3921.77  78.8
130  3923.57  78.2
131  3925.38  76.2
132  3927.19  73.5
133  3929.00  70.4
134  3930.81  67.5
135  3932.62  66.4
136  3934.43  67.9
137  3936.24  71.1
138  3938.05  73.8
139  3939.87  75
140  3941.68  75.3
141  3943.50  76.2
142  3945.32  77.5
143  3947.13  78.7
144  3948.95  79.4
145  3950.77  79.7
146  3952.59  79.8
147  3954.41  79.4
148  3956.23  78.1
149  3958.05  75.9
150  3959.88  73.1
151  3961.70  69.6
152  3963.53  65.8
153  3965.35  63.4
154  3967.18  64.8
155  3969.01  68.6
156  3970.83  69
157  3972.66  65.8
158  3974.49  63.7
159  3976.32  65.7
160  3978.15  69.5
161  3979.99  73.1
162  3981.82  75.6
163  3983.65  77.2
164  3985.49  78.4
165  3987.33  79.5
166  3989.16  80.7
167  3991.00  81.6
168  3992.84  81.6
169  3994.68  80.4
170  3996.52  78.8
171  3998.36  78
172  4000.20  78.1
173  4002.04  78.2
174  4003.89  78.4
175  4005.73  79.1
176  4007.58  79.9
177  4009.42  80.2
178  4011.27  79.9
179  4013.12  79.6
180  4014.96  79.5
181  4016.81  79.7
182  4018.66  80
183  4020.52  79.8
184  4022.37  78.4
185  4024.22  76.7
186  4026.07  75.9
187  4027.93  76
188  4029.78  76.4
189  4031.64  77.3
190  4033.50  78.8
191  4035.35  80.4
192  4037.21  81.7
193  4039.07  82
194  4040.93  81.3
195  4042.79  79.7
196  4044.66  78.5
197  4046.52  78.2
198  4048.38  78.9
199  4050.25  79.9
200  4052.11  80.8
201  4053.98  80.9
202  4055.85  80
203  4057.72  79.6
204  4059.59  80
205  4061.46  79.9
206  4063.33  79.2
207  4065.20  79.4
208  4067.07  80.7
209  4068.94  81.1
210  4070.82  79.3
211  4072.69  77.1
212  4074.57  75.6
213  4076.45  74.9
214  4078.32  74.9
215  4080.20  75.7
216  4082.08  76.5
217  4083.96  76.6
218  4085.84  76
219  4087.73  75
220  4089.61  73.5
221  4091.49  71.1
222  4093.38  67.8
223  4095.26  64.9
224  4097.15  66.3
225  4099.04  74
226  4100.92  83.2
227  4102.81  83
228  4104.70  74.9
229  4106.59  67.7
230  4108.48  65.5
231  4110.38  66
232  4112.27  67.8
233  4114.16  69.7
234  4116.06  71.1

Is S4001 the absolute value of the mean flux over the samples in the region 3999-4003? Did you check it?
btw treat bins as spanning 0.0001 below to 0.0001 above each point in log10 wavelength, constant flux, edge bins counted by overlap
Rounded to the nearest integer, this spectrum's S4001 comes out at 78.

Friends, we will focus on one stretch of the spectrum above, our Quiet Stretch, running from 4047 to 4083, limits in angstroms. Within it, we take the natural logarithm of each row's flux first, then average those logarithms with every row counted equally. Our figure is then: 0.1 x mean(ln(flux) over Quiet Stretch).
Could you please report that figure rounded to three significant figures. 0.436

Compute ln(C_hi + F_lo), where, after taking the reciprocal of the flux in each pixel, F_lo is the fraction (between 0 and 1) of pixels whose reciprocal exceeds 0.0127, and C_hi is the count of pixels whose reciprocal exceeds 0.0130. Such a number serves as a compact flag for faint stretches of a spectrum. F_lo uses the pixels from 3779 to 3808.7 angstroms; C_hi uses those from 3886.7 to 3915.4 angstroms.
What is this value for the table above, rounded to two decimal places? 2.26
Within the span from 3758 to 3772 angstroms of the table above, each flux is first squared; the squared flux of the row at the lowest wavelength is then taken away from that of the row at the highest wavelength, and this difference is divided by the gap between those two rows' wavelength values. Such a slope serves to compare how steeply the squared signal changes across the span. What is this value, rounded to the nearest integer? -84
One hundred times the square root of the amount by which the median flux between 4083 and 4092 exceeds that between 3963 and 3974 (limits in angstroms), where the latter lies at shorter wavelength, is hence 303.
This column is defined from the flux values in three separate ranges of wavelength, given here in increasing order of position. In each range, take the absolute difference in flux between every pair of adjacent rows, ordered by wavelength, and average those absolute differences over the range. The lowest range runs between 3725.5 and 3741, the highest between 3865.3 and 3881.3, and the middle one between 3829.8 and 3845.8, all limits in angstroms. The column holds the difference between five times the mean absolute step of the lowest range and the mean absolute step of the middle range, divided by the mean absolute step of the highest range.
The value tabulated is 72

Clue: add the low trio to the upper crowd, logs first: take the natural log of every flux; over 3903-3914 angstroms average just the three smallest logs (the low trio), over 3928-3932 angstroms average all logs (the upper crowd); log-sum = 8.56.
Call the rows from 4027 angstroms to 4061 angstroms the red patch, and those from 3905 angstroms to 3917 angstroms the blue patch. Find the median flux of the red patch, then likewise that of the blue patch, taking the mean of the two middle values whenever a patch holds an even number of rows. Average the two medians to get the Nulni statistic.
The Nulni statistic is 79.0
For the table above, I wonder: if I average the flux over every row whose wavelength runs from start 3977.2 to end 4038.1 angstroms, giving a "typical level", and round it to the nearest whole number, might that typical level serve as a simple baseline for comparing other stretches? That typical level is 78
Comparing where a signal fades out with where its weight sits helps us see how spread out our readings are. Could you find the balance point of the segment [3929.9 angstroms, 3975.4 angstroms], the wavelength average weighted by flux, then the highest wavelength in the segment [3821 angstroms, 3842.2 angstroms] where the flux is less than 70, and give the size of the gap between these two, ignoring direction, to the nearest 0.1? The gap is 112.7 angstroms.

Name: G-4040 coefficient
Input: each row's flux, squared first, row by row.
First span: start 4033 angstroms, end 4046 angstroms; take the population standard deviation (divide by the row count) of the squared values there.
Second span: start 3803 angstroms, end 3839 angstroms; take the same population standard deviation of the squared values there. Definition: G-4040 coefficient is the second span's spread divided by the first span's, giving 5.0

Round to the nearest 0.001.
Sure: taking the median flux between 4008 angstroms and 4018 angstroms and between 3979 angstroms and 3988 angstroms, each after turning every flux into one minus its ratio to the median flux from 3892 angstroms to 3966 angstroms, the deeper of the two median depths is -0.018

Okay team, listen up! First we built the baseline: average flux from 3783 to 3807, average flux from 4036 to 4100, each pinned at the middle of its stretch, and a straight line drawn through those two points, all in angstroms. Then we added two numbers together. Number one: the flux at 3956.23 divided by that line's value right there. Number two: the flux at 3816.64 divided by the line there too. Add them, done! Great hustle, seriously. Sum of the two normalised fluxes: 2.16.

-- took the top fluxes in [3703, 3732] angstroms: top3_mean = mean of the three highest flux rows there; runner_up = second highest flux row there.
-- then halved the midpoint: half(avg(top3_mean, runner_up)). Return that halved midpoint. 168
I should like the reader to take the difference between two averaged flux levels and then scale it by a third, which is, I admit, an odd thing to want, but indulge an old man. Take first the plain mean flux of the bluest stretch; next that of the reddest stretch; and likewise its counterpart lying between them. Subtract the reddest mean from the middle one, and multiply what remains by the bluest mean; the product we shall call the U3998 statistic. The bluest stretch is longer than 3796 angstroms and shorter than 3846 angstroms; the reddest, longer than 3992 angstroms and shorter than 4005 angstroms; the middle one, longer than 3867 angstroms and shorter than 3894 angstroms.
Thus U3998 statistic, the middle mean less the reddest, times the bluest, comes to 55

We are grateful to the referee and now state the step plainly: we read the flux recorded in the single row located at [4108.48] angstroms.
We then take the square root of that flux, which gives 8.09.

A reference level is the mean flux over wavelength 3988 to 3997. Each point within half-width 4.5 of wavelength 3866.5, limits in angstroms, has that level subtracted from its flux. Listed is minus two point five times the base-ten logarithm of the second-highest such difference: -2.7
